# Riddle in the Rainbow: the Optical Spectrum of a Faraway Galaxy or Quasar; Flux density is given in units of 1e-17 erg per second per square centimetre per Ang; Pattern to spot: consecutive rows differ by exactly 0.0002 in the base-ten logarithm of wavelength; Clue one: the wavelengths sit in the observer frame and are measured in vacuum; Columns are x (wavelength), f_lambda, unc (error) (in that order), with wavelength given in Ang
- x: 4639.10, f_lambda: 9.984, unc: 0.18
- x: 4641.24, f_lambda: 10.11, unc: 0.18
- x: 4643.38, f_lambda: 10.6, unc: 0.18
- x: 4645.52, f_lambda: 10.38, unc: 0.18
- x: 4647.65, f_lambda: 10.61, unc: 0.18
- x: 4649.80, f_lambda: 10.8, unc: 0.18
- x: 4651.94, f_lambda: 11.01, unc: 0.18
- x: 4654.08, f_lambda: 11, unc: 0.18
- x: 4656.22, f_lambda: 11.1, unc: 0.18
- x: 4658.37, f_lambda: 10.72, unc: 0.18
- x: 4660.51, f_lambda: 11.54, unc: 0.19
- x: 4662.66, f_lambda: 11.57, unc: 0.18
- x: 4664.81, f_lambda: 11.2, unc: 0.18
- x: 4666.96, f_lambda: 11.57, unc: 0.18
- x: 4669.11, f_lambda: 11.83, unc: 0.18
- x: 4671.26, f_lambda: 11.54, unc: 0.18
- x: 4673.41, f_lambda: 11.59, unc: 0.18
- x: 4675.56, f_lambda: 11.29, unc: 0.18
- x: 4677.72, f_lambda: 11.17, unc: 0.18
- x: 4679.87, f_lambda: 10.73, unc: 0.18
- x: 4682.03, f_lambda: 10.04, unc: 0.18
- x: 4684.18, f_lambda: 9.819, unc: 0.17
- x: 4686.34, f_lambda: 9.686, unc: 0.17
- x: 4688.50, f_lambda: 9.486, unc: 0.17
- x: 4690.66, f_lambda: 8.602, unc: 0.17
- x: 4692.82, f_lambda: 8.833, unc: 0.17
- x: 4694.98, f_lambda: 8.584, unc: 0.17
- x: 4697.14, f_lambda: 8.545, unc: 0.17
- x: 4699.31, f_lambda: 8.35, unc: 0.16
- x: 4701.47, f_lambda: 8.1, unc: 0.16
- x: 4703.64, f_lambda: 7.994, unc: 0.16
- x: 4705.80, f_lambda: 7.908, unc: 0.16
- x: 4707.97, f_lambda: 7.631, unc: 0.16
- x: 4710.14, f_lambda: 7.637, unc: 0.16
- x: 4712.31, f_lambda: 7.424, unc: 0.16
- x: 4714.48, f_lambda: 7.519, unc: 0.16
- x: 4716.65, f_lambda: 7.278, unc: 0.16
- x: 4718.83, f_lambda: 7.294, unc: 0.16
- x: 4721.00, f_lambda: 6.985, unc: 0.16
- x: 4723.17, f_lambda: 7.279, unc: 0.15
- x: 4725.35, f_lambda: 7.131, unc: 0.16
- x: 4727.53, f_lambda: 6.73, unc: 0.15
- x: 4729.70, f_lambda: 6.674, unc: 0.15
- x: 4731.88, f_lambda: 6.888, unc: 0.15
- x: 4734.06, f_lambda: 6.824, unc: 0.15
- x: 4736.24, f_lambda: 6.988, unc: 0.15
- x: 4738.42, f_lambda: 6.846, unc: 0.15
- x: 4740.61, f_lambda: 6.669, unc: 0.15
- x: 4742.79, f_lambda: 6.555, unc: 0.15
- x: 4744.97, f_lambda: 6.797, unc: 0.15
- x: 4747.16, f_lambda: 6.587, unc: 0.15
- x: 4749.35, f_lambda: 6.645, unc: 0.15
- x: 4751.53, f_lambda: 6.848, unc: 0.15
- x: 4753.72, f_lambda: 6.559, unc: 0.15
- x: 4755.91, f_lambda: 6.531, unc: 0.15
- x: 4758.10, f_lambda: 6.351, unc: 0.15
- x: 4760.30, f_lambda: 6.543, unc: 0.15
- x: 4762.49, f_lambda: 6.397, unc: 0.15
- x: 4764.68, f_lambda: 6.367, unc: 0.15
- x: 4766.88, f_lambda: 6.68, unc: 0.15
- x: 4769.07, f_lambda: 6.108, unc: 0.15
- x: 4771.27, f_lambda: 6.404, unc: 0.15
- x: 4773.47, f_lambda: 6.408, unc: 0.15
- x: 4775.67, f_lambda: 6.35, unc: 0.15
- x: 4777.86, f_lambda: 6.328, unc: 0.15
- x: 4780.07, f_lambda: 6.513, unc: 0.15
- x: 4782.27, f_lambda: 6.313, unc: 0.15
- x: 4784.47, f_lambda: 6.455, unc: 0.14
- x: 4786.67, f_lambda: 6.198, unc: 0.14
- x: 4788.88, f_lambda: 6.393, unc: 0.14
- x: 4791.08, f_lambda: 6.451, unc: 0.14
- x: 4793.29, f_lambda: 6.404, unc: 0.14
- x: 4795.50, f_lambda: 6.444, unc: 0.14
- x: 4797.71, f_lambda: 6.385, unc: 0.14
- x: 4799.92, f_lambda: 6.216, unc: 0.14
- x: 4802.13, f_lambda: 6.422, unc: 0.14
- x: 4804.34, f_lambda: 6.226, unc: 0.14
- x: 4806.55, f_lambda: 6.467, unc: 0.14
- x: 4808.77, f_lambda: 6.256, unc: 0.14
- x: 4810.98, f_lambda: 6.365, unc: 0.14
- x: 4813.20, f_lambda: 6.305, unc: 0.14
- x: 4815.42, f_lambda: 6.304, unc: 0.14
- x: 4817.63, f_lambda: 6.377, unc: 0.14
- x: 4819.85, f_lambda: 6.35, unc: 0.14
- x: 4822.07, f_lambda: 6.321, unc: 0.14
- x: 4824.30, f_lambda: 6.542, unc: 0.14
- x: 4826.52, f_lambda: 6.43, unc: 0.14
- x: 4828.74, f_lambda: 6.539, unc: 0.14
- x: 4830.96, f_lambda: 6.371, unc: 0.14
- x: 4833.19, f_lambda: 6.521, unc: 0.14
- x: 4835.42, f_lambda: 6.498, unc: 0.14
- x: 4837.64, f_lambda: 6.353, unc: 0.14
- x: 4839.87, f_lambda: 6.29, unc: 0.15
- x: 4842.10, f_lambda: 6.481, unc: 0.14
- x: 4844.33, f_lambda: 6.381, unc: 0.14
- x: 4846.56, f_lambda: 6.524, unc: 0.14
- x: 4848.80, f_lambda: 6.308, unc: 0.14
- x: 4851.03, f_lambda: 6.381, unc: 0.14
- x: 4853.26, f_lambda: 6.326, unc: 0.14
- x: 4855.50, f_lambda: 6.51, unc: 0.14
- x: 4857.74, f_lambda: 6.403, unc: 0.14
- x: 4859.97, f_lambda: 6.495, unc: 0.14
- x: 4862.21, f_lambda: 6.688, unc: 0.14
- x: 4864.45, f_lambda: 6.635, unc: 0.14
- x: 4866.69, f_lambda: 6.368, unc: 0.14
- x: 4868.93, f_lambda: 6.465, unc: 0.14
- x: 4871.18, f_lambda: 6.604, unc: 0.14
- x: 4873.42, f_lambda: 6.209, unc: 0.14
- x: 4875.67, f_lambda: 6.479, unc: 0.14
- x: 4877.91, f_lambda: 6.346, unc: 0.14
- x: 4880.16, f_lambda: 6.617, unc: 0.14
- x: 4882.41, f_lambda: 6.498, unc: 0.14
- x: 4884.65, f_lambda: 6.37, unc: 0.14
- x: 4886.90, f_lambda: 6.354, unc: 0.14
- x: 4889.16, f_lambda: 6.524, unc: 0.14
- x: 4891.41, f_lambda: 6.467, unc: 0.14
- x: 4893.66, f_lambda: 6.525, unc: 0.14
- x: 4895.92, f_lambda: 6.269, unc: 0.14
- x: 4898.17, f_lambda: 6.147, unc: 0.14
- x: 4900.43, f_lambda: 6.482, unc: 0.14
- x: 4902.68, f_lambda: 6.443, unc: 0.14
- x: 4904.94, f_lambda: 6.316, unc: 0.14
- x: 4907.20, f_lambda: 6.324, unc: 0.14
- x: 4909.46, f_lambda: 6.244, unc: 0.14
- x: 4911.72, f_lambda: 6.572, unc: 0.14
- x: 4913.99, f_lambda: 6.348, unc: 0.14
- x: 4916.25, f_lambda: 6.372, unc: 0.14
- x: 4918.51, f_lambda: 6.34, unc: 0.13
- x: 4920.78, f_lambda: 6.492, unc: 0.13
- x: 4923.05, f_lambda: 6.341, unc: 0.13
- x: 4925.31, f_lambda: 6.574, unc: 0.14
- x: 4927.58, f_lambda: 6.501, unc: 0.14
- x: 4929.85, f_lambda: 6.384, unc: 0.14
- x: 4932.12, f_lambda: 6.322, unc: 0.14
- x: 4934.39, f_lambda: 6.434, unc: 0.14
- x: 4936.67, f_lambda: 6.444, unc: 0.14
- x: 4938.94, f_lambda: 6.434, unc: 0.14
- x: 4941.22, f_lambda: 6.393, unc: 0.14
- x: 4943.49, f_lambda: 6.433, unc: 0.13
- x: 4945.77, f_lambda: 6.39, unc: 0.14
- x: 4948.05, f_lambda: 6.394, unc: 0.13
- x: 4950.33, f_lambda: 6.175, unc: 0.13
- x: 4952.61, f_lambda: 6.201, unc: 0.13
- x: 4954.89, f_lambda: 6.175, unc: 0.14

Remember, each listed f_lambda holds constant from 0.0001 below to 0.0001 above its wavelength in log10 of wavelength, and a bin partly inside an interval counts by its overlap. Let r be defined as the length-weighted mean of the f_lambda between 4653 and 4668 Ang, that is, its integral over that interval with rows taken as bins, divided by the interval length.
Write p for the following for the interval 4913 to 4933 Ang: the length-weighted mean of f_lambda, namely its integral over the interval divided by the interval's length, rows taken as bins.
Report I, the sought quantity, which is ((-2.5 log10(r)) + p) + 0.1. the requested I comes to 3.9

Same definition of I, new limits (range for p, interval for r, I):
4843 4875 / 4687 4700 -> 4.2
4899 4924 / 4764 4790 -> 4.5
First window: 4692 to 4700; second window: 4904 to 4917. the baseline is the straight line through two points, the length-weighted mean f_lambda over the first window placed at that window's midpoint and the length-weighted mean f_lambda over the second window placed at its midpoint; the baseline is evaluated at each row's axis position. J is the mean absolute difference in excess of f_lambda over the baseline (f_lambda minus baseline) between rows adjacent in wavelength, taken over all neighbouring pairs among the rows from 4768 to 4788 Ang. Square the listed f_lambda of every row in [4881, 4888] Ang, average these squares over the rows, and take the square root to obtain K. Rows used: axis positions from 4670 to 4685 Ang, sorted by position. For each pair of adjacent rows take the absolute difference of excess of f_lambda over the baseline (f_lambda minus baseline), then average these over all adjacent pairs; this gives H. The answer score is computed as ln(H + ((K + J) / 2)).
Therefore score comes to 1.27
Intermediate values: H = 0.29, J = 0.146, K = 6.41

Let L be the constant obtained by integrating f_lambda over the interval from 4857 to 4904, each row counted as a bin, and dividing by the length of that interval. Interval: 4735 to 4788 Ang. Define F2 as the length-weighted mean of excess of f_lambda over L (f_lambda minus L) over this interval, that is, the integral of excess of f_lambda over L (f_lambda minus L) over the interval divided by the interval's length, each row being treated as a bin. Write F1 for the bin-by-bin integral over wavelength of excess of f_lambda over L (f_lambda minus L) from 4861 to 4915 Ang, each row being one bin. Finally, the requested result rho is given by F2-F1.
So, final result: 1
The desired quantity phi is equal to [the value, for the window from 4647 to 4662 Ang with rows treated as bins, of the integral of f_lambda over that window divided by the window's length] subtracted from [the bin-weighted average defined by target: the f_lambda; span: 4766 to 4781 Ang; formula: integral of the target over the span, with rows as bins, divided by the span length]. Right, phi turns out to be -4.60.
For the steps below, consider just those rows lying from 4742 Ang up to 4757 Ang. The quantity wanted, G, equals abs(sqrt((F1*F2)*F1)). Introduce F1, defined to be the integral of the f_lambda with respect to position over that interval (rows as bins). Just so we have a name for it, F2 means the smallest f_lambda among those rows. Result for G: 255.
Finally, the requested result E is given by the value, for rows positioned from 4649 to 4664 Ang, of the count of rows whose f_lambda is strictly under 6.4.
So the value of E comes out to 0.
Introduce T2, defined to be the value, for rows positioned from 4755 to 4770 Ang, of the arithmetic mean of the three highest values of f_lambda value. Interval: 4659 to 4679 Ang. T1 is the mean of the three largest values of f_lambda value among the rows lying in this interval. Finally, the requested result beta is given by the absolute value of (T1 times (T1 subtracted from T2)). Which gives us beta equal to 59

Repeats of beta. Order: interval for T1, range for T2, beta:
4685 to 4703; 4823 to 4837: 26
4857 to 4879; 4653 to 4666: 32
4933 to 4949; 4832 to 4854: 0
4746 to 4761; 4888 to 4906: 1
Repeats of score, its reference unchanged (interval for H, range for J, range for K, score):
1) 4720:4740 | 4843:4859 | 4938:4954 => 1.23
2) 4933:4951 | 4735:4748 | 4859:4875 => 1.22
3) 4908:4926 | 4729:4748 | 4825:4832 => 1.24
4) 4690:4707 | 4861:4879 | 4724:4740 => 1.30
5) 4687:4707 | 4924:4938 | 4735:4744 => 1.30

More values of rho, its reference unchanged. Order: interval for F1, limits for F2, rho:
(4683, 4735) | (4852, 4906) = -75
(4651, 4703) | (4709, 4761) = -200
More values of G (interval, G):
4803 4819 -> 253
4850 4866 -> 261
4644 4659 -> 522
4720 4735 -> 269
